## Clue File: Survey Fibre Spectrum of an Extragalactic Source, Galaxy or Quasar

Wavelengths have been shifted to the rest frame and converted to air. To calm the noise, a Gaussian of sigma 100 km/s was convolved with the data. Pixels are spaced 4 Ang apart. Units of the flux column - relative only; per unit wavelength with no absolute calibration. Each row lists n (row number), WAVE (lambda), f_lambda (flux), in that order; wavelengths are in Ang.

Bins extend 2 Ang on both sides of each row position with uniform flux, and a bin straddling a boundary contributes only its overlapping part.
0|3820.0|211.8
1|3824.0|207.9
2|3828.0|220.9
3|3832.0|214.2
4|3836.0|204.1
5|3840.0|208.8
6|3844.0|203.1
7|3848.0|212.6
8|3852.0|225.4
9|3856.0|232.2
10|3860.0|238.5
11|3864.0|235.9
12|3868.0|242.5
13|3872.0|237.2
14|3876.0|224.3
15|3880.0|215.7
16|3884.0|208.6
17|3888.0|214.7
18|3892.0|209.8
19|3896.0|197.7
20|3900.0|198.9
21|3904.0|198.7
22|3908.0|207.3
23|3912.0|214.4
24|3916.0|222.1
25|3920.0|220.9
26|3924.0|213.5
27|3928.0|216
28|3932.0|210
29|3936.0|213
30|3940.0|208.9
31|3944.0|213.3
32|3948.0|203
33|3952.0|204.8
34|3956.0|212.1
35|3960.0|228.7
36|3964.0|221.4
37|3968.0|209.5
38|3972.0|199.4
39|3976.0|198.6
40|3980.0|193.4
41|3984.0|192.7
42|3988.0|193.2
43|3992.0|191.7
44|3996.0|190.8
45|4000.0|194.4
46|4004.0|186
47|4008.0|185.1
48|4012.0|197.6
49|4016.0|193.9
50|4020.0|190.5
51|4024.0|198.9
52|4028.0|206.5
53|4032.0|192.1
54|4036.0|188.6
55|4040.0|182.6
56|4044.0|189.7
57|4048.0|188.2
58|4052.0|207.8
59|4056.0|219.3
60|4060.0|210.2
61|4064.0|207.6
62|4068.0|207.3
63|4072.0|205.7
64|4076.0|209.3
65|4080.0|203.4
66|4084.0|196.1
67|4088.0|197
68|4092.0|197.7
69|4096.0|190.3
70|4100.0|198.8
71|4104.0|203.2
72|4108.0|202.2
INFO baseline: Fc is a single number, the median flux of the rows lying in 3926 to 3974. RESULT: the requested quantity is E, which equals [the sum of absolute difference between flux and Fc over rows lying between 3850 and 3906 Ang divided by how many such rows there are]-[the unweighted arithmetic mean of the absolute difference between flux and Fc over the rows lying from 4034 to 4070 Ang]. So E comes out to 2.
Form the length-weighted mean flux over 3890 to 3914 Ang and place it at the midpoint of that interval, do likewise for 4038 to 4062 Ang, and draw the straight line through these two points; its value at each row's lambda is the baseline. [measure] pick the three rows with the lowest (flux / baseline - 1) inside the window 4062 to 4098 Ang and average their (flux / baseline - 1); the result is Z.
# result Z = -0.020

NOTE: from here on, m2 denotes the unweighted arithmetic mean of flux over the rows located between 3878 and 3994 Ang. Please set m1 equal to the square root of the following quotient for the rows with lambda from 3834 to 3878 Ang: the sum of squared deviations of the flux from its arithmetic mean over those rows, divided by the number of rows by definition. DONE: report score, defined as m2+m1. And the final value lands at 222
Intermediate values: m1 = 14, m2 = 208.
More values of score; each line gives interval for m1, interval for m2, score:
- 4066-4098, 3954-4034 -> 205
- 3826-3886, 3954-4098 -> 212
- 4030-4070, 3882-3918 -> 220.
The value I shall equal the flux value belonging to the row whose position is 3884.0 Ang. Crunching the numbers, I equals 208.6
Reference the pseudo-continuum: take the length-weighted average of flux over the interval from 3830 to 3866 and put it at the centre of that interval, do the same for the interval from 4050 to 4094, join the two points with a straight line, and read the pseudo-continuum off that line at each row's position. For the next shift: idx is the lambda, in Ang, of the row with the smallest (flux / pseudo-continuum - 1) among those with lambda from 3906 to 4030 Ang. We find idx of 4008.0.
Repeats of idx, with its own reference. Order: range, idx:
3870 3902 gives 3896.0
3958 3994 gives 3992.0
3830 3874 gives 3844.0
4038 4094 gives 4040.0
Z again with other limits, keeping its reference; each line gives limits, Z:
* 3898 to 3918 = -0.014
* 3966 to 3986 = -0.035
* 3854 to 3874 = 0.143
